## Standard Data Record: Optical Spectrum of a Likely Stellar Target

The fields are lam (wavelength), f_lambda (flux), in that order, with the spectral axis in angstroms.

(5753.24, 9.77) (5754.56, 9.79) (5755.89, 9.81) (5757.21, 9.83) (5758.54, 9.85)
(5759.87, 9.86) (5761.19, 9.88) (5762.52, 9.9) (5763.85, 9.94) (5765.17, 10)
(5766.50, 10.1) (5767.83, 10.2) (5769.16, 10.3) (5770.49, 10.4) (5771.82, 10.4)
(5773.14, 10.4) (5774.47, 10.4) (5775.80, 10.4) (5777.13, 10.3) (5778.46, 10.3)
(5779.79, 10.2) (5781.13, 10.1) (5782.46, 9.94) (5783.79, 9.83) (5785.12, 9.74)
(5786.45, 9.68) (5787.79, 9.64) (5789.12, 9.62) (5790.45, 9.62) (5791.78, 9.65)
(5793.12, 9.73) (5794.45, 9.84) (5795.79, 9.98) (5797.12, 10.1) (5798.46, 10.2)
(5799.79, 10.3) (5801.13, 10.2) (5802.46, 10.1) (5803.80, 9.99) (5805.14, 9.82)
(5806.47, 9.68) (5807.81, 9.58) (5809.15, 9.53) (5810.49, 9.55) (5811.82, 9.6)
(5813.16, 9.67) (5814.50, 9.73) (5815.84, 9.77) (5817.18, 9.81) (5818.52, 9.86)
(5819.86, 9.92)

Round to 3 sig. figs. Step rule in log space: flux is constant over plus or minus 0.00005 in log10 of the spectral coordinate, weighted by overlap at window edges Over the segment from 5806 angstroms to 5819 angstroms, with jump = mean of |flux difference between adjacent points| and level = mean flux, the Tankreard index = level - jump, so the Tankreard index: 9.62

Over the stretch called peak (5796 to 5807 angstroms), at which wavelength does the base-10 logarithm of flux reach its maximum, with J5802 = 5799.79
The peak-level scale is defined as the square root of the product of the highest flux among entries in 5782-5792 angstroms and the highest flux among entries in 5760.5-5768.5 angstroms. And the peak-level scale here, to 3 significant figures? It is 10.1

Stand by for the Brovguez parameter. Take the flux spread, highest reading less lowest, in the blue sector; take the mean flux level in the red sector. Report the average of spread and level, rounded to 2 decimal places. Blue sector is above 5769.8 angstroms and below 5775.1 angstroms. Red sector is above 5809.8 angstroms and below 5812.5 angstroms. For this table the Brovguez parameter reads 4.79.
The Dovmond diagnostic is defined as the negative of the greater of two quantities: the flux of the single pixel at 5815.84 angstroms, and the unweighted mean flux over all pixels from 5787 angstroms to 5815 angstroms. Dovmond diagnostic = -9.8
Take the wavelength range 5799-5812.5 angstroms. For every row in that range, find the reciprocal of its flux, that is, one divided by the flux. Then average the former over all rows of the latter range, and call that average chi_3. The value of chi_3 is 0.1018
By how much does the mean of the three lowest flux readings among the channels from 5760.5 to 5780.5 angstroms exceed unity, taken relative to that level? 8.91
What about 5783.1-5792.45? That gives 8.63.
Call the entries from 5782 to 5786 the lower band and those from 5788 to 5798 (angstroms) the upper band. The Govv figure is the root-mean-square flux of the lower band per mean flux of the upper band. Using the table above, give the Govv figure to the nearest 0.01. 1.00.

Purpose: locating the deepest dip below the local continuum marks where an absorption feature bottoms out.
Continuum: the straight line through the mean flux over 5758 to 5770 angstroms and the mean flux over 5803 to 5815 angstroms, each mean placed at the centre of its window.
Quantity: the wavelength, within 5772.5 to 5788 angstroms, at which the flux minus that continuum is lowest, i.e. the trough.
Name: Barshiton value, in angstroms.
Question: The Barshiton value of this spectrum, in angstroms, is 5787.79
